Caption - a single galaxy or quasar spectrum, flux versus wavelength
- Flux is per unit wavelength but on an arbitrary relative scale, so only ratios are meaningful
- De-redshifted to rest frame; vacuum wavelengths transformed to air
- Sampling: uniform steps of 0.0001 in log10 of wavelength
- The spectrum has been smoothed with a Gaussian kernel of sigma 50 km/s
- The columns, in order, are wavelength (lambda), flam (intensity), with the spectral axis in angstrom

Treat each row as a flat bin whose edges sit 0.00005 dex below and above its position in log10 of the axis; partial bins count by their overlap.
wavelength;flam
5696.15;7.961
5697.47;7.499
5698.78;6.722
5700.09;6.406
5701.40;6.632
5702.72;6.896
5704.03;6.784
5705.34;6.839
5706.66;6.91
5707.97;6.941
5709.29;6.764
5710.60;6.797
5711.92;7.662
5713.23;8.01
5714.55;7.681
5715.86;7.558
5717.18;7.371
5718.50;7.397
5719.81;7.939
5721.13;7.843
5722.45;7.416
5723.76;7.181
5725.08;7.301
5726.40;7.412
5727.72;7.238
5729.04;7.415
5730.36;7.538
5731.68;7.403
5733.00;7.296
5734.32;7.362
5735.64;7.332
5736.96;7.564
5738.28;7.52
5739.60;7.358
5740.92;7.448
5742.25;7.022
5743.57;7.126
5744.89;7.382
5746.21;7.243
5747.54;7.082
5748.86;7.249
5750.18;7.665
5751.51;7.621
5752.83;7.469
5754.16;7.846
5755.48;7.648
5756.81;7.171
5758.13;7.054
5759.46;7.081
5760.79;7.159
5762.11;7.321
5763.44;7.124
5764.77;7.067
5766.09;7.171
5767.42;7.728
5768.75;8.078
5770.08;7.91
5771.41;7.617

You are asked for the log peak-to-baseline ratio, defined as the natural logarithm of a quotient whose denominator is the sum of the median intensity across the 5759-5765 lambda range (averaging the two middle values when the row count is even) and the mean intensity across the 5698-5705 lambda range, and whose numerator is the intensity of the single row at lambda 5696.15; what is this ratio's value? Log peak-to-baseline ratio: -0.55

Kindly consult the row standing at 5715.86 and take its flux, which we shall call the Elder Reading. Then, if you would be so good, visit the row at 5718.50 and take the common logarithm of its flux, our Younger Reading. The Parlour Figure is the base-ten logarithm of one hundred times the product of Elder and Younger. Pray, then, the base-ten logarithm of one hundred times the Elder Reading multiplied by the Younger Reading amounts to 2.82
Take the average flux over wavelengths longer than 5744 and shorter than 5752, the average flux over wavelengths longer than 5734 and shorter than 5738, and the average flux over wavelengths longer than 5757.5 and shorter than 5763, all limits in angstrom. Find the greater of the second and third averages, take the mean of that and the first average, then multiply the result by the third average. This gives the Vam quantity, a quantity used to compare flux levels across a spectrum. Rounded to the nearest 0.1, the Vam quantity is 52.9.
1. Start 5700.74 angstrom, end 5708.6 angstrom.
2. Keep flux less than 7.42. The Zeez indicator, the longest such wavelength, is 5707.97 angstrom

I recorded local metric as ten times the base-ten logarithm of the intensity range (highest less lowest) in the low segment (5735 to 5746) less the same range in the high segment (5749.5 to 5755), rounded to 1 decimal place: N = -7.8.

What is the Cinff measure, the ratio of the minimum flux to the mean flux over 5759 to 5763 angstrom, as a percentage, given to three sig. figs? 98.5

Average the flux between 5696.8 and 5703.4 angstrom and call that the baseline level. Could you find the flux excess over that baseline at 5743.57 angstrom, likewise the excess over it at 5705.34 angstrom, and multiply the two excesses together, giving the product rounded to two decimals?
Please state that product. 0.00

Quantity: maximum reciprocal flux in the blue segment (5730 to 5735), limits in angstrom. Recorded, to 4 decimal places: 0.1371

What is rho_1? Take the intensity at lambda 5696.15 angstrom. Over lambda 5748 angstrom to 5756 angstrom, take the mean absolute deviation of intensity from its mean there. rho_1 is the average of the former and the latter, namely 4.06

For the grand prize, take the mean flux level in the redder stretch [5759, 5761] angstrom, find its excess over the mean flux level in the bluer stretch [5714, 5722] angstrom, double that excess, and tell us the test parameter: -1.0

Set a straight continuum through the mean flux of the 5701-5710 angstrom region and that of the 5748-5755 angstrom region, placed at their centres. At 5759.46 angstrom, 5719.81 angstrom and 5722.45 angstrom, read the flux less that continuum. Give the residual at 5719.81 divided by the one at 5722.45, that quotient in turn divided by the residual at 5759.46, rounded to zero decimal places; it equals -5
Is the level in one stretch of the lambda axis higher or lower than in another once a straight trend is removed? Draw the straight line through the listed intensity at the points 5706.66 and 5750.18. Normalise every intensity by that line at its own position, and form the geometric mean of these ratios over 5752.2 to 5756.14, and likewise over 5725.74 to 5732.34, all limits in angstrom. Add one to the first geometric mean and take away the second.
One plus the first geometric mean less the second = 0.98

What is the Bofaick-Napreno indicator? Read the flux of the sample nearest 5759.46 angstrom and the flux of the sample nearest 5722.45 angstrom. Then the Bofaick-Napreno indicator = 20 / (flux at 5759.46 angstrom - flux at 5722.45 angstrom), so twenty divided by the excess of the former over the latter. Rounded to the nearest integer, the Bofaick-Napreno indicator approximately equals -60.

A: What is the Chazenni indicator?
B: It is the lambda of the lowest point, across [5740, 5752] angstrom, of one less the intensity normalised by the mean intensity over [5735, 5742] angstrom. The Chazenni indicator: 5750.18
